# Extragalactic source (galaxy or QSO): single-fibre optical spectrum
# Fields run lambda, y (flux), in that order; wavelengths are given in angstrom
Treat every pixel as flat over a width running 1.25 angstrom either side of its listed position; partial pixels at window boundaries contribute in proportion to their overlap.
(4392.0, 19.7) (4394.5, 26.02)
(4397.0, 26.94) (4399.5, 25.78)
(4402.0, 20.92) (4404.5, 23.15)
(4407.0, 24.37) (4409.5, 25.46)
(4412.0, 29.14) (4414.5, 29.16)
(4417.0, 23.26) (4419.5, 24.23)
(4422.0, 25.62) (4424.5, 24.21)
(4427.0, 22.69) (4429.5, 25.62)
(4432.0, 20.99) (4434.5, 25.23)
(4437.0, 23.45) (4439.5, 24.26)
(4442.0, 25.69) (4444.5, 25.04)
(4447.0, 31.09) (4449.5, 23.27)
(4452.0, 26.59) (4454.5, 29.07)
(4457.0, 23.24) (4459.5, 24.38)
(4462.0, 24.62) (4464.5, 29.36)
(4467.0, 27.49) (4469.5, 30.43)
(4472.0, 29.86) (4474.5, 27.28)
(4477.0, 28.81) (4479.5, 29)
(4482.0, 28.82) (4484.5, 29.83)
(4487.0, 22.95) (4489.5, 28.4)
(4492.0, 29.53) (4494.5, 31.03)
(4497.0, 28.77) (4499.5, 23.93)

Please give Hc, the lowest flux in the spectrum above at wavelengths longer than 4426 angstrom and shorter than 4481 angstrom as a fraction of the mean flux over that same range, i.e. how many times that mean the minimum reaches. 0.80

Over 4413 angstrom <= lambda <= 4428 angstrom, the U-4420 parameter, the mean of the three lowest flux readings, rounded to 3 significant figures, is 23.4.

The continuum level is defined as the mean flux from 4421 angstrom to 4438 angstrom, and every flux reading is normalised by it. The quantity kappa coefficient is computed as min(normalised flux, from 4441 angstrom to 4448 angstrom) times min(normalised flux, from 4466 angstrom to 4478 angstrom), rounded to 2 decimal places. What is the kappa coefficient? 1.19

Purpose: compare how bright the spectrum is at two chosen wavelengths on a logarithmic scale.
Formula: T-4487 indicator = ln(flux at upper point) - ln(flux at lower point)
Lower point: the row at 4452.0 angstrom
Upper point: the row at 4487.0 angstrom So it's -0.15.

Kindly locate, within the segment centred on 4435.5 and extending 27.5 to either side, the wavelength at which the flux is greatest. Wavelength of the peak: 4447.0 angstrom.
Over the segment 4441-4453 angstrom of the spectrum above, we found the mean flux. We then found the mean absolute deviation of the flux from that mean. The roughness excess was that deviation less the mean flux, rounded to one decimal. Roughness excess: -24.3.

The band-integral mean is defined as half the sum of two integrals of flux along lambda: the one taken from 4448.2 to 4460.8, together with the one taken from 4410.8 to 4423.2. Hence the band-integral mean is 322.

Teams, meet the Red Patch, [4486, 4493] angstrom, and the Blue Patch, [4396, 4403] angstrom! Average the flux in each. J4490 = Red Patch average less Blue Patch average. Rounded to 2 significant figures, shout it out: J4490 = 2.4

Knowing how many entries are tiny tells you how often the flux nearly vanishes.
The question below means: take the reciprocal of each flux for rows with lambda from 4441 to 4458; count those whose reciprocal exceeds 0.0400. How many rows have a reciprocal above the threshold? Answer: 2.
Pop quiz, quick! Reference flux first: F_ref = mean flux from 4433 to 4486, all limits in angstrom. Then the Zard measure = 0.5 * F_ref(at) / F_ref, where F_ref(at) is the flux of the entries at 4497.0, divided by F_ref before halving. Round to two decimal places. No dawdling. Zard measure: 0.53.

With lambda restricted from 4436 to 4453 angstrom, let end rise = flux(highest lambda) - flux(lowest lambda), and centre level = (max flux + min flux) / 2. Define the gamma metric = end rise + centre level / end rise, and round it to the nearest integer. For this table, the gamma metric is 12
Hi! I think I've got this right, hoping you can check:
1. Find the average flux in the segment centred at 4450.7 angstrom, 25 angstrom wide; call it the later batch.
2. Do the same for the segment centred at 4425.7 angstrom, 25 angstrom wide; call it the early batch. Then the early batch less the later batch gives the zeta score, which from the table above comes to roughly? -1.3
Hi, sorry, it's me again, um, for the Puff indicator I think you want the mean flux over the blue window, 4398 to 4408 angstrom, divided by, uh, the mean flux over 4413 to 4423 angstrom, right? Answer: 0.92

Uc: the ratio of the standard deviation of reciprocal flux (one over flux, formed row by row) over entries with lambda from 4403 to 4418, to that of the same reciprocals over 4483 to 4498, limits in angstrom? 0.99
